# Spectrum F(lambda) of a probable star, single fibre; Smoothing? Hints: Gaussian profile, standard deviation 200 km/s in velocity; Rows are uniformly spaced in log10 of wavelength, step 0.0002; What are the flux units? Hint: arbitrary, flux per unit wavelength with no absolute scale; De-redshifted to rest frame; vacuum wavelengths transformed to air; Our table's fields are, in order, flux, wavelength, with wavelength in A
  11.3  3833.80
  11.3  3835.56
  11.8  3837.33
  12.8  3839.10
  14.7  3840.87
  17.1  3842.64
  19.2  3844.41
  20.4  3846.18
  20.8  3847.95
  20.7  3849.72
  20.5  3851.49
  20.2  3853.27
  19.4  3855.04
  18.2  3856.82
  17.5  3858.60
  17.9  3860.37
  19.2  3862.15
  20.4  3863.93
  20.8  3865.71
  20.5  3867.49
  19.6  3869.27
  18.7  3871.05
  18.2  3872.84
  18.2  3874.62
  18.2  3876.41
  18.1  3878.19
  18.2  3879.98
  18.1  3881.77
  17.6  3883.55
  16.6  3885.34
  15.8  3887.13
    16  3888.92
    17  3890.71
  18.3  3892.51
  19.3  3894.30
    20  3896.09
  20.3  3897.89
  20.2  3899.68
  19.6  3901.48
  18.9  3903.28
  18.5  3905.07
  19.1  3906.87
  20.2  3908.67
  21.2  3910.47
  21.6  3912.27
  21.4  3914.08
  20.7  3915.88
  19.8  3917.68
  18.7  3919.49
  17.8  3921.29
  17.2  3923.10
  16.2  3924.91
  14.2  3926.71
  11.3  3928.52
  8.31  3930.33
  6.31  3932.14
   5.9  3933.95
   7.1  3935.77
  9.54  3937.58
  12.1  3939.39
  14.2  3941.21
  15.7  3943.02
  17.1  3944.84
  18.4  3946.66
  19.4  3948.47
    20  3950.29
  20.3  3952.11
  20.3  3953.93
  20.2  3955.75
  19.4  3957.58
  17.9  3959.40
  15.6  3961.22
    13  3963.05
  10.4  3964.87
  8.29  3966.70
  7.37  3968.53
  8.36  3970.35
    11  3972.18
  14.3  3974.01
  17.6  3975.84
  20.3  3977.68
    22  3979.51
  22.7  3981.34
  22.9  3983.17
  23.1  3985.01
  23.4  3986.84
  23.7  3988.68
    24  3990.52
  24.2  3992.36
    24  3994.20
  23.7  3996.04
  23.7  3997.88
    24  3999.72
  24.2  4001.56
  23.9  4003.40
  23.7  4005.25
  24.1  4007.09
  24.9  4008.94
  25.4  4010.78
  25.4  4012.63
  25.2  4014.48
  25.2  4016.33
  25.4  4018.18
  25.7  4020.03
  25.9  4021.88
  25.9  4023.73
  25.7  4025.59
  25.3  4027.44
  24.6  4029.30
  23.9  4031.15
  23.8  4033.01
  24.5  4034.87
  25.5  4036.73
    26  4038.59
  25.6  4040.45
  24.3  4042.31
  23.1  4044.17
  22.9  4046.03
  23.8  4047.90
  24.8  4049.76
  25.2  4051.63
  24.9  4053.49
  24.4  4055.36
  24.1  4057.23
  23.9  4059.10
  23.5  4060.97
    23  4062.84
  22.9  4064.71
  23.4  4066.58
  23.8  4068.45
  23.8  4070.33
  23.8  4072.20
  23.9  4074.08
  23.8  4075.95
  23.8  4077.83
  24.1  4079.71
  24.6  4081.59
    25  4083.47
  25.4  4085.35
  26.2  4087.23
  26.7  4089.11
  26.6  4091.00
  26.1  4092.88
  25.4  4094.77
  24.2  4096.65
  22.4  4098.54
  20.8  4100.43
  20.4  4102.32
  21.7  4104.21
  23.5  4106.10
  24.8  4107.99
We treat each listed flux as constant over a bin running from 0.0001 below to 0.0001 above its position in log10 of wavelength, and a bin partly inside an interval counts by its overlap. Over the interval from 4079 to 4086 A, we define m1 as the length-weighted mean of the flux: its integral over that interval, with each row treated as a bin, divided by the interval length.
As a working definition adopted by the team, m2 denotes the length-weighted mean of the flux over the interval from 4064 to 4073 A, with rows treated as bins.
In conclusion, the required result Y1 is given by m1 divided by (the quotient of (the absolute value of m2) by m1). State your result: 26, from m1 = 24.77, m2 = 23.6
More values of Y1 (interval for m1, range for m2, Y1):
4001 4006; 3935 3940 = 60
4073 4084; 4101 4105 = 28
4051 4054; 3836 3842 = 48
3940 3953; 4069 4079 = 13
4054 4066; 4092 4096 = 22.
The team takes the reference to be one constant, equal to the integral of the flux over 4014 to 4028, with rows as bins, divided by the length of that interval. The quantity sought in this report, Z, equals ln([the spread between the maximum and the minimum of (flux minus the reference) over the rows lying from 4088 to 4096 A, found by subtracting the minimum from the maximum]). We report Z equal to 0.3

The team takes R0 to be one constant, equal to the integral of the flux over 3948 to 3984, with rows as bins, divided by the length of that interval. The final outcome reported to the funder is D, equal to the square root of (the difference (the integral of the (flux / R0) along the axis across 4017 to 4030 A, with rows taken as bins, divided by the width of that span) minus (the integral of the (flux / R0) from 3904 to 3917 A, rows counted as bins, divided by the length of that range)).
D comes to 0.56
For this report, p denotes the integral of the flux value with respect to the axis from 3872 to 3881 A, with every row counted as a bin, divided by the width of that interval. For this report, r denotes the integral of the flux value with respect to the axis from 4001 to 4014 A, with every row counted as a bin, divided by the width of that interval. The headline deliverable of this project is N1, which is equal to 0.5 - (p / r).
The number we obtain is -0.24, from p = 18.2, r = 25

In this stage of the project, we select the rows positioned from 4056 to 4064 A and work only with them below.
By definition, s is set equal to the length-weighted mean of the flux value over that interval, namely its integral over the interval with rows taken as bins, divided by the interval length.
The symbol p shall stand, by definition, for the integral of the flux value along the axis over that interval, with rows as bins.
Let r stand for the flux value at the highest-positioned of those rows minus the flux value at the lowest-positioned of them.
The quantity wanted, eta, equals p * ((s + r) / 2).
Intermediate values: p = 189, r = -1.1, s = 24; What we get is 2129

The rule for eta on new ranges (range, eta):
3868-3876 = 1297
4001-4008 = 2003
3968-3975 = 641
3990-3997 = 1985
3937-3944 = 881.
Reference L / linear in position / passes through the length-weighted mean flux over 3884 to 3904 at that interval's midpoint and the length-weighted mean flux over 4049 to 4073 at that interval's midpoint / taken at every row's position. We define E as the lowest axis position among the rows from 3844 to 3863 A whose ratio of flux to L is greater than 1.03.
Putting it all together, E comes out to 3844.41 A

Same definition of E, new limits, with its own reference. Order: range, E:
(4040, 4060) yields 4040.45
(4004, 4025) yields 4005.25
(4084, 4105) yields 4087.23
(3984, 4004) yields 3985.01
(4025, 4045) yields 4025.59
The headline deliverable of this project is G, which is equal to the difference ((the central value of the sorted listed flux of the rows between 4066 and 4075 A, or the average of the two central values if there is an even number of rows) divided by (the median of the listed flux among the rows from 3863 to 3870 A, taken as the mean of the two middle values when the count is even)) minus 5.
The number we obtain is -3.84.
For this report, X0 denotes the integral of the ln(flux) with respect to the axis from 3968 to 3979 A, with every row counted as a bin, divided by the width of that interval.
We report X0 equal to 2.55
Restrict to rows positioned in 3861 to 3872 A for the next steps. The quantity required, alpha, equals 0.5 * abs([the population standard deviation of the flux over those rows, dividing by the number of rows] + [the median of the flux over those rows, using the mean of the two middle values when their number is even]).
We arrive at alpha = 10.4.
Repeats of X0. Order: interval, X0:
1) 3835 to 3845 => 2.65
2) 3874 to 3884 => 2.90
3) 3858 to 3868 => 2.96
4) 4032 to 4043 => 3.21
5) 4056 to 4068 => 3.16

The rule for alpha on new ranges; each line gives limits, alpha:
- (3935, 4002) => 12.5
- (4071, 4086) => 12.3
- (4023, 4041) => 13.1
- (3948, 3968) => 11.8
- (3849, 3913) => 10.2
